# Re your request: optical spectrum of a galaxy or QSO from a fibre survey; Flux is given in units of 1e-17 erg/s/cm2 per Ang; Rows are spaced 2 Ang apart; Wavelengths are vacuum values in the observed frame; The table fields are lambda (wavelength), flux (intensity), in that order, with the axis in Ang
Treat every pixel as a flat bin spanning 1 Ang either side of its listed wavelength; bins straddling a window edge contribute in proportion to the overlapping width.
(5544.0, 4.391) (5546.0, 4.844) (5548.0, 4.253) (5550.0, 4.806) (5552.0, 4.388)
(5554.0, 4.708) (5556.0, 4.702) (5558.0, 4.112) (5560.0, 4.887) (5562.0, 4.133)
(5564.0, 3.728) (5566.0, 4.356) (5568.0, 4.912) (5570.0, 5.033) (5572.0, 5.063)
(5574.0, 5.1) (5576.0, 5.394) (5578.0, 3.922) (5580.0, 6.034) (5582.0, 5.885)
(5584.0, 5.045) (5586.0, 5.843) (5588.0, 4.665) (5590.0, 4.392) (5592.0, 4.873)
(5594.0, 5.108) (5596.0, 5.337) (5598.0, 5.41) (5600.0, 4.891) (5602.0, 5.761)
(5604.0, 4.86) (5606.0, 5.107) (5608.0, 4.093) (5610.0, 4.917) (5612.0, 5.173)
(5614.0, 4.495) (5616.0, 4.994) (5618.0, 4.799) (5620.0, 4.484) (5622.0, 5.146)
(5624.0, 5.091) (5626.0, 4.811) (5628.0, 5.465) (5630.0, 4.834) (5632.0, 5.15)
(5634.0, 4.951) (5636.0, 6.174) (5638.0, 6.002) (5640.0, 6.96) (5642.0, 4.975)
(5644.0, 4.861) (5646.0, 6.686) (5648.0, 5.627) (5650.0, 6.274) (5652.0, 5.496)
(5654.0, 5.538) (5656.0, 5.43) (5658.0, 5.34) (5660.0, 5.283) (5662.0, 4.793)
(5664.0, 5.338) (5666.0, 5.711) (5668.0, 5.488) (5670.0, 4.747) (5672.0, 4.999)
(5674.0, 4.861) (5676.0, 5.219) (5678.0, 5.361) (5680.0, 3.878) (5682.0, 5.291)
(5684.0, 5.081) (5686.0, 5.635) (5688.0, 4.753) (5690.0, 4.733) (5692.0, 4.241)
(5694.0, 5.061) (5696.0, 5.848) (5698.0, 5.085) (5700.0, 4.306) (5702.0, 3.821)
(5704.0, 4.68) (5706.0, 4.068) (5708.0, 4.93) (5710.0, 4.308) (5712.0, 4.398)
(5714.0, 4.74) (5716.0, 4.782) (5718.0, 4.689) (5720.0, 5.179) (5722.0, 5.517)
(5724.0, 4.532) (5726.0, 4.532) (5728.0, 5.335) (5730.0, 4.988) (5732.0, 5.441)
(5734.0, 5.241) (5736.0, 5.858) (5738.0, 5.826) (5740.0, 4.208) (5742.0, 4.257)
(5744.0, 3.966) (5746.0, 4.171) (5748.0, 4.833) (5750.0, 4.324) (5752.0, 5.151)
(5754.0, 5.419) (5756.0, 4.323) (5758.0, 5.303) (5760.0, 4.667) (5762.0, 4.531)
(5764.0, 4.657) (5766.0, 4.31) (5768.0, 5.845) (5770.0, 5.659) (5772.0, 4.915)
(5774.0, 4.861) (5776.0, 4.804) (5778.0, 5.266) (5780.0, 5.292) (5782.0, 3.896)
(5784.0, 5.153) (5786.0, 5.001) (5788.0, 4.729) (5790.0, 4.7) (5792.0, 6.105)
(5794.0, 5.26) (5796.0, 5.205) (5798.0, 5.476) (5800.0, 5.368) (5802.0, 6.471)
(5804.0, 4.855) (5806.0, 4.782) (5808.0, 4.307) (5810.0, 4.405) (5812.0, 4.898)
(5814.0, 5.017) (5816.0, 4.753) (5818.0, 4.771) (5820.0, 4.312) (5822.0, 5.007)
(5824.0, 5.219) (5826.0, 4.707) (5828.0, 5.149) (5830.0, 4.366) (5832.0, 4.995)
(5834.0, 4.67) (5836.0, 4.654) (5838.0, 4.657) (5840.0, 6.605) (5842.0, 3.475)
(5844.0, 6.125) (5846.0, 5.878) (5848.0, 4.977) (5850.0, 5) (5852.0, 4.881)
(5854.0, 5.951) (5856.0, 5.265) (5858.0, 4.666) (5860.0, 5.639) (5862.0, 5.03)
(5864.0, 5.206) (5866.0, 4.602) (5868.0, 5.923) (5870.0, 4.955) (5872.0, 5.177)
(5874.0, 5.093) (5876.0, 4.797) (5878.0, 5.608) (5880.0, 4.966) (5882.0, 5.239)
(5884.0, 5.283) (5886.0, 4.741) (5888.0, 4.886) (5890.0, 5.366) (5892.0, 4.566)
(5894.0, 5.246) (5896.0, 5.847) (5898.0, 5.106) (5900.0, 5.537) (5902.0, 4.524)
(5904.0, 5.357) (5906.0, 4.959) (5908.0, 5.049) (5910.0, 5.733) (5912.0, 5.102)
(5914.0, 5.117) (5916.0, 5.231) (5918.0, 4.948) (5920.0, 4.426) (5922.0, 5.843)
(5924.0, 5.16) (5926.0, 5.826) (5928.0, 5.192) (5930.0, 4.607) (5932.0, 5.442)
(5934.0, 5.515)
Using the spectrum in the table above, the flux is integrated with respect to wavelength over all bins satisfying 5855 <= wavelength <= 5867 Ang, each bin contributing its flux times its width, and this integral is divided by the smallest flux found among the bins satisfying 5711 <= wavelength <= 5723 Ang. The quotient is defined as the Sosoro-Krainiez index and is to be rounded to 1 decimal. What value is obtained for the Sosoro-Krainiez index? 13.8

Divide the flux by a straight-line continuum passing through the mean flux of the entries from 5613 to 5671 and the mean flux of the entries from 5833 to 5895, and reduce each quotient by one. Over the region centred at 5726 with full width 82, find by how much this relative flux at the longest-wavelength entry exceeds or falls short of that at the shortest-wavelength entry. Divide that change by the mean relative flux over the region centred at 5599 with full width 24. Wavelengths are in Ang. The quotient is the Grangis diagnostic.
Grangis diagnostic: 3.0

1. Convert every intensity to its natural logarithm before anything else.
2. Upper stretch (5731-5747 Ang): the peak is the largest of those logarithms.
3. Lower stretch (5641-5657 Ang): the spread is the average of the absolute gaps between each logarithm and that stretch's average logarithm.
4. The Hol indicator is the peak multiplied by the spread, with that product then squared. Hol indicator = 0.018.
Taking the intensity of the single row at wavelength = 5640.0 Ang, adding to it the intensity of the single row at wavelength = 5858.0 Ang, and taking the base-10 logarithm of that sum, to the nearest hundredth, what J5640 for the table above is 1.07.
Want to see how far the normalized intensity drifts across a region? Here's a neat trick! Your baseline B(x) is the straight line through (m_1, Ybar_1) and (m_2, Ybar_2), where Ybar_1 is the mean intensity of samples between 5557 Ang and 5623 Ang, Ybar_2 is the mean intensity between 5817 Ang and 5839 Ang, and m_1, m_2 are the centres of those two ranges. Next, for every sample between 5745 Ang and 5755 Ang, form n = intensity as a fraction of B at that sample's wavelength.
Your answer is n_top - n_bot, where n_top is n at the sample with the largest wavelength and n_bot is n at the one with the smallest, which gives 0.26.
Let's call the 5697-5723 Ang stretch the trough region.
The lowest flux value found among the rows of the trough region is 3.821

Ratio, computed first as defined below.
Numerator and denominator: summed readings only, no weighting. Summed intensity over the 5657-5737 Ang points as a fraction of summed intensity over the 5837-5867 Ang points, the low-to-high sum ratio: 2.5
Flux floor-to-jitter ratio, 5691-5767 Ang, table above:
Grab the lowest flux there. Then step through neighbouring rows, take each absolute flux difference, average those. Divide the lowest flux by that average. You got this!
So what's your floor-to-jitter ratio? 7.4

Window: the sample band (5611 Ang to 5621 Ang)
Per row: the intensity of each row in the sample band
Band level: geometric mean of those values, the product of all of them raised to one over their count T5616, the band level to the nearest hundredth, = 4.78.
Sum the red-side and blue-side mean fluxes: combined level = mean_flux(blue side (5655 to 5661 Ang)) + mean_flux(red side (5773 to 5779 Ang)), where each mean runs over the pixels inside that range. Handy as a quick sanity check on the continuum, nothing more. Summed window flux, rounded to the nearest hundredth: 10.33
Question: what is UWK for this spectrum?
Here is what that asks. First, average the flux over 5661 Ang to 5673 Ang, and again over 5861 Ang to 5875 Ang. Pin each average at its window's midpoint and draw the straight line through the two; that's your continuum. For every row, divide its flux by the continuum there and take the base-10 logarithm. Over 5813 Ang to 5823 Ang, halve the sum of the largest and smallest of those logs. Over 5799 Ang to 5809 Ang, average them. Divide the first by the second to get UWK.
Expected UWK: 11.3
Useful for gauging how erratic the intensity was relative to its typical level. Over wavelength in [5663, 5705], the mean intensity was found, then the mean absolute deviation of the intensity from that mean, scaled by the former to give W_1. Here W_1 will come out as 0.089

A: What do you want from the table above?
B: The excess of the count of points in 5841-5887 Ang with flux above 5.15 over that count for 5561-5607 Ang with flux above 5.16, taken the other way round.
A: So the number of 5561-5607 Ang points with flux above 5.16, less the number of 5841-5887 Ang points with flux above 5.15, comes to -4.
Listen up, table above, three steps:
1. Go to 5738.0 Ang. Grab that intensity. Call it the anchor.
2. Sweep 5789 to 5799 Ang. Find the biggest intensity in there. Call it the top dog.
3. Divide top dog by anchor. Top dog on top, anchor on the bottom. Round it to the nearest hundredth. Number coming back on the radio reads 1.05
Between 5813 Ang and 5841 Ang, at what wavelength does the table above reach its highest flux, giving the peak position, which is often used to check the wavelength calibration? 5840.0 Ang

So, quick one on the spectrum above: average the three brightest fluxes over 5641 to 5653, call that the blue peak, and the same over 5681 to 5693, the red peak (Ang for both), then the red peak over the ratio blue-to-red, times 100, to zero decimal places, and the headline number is 460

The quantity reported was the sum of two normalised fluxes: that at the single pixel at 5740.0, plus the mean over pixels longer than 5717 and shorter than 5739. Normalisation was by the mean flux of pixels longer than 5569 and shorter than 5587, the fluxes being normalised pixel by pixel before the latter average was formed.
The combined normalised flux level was 1.79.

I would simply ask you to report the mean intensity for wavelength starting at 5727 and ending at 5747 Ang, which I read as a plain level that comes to 4.93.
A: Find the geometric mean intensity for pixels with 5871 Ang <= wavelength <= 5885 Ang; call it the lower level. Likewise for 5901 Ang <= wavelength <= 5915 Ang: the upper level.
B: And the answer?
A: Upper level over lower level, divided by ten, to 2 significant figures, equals 0.099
